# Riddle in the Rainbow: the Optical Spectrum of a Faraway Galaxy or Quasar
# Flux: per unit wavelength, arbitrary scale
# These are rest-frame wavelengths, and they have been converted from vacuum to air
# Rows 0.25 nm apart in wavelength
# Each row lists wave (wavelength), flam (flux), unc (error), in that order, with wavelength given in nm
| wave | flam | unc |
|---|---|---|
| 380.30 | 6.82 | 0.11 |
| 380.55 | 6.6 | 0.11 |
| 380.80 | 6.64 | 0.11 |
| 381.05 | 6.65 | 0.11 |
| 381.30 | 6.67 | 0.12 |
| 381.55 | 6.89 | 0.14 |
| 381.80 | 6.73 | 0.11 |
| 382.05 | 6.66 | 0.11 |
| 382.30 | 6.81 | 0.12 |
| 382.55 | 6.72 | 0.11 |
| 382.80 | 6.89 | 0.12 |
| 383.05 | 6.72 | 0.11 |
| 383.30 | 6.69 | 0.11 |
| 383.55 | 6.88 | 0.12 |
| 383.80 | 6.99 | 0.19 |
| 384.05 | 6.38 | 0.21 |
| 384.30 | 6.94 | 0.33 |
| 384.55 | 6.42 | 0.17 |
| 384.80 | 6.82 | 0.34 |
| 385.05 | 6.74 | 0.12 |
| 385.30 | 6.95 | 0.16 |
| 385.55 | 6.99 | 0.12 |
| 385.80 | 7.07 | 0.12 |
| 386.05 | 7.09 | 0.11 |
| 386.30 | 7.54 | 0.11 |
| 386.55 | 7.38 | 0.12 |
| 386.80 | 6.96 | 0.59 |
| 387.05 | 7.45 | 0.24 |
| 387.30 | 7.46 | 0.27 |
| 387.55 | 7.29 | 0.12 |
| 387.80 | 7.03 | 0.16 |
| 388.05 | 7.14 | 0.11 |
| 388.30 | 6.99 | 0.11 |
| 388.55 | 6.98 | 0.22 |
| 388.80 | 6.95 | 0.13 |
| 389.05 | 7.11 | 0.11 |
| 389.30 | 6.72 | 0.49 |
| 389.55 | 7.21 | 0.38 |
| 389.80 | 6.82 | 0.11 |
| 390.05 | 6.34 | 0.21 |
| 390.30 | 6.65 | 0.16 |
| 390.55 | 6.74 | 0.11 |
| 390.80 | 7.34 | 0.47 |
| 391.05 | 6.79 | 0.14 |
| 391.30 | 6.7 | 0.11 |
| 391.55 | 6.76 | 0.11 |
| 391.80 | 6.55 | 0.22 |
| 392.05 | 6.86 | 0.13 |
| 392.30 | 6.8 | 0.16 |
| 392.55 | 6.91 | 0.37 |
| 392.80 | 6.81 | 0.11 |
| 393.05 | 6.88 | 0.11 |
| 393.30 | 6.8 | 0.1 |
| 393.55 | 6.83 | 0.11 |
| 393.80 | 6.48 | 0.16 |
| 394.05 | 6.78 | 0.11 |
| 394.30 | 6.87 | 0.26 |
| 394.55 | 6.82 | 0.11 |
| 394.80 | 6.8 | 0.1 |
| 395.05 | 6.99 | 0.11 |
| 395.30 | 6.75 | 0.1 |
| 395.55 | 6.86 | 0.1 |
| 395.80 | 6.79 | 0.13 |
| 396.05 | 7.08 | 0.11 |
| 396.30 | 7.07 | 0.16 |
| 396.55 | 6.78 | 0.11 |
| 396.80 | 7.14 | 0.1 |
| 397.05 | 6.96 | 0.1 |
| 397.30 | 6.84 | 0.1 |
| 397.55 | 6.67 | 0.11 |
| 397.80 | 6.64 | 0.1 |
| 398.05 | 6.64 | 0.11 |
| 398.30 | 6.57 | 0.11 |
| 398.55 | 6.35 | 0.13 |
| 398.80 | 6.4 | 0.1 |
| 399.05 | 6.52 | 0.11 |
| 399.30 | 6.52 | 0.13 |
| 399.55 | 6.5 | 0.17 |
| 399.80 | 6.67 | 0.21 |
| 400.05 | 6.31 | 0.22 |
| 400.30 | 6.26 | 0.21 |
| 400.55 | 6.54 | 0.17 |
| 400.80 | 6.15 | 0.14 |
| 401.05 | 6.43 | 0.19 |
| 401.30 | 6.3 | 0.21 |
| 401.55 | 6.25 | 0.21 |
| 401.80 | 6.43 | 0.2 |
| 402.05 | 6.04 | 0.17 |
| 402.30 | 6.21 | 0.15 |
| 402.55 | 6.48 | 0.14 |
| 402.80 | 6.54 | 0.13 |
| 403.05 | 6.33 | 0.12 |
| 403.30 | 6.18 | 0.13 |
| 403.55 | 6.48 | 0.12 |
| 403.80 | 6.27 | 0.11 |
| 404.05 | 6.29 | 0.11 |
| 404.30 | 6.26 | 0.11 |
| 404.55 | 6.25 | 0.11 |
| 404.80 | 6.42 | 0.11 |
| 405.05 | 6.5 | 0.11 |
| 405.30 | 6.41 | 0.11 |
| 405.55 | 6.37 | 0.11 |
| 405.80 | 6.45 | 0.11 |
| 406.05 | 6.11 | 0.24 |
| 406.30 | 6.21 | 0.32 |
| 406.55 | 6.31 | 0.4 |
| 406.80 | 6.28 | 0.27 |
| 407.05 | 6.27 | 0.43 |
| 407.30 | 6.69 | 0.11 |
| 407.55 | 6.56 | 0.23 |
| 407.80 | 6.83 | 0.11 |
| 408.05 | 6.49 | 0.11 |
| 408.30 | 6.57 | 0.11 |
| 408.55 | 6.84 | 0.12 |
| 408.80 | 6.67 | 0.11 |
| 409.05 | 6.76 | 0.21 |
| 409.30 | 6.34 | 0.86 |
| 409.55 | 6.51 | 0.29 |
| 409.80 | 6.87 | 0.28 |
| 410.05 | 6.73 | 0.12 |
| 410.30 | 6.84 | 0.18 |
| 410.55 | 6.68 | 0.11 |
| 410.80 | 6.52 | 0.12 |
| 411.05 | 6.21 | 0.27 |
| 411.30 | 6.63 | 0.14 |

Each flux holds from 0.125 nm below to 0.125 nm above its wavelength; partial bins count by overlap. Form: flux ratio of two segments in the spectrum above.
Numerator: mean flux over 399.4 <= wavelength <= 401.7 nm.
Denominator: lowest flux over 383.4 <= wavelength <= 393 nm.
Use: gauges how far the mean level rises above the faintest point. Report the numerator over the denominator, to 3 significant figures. 1.01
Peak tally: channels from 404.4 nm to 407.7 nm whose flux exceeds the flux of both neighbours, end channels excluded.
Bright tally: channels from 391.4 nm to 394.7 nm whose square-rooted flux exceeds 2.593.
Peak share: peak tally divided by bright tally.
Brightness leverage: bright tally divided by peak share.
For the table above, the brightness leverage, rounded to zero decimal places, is 30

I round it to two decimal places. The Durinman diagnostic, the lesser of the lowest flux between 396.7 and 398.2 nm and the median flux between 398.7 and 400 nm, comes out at 6.52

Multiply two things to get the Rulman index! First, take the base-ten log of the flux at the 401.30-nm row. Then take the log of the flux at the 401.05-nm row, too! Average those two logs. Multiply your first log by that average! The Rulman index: 0.642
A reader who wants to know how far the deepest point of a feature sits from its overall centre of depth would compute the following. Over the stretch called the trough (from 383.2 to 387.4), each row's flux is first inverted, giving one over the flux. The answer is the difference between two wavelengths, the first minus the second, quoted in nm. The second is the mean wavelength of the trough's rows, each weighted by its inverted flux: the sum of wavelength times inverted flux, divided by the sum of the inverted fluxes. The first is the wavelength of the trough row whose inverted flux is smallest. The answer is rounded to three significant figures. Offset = 1.04 nm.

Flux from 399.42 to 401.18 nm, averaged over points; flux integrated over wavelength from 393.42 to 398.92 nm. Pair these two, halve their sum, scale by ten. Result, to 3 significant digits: 218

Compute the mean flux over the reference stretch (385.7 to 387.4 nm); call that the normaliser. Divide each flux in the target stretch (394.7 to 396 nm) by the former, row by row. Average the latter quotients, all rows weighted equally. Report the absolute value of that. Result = 0.94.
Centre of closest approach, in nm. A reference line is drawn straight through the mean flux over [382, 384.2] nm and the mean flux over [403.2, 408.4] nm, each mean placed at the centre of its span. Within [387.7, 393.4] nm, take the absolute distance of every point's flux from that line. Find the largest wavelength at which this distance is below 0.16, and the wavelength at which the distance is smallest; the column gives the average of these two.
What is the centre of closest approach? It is 391.05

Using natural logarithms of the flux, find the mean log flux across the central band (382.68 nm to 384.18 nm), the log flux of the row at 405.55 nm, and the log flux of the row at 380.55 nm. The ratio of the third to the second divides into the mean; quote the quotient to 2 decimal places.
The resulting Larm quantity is 1.87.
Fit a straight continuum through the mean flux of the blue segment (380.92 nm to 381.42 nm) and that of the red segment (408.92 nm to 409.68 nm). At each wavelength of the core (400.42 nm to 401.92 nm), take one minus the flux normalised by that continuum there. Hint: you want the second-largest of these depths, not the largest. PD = 0.05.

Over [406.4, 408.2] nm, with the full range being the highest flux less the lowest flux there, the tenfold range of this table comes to 5.6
